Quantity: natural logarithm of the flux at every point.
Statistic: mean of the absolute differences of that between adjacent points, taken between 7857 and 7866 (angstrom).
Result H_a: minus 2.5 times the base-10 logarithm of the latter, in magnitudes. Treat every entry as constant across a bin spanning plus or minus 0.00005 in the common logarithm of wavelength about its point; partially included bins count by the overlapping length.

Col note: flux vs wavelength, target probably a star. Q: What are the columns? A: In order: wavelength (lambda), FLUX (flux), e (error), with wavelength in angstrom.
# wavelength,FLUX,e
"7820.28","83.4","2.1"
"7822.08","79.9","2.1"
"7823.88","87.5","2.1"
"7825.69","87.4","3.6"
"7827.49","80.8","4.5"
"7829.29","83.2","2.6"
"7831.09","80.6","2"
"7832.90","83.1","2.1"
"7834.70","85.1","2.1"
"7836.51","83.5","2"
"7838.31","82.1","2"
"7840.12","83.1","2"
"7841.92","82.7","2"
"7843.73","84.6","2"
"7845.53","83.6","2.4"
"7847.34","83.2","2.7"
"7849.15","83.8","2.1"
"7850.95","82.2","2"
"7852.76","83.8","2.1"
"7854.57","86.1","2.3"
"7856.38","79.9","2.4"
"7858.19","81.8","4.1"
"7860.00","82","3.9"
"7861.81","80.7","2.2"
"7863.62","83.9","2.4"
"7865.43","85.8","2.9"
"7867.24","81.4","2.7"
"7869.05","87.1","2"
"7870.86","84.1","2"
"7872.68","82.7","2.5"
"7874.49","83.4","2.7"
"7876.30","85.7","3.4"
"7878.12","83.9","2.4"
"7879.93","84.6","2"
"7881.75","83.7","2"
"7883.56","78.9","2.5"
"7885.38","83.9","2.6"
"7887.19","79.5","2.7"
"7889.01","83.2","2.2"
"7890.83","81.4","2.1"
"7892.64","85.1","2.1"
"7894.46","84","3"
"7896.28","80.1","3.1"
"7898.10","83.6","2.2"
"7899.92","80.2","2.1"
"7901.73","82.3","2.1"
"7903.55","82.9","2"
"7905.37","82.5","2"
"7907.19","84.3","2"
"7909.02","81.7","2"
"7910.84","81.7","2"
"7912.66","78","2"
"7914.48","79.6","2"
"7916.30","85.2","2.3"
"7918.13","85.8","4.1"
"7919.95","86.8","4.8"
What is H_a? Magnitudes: 4.25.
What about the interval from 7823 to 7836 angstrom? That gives 3.72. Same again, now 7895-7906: 4.03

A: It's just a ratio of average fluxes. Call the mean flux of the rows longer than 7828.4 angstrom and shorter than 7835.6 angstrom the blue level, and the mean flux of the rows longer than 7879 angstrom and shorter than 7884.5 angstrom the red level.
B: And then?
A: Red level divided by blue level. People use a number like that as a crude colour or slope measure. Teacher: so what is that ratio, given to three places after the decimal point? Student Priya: 0.993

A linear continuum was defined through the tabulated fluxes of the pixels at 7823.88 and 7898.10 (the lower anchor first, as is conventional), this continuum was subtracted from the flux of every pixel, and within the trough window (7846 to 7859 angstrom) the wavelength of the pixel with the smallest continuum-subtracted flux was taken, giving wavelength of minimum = 7856.38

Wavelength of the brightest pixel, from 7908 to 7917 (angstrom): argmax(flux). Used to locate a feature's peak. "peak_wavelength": 7916.30 angstrom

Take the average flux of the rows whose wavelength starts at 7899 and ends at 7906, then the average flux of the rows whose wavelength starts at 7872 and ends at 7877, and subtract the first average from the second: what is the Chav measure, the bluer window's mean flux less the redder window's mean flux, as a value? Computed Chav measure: 2.0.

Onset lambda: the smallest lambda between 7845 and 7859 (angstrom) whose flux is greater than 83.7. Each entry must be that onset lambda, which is 7849.15 angstrom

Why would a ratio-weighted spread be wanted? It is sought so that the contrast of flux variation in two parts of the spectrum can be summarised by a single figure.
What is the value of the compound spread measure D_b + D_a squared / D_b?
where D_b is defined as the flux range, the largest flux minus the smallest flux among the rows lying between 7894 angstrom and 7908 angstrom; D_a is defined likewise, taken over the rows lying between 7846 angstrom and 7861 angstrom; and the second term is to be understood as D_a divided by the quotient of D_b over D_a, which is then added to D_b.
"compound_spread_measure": 13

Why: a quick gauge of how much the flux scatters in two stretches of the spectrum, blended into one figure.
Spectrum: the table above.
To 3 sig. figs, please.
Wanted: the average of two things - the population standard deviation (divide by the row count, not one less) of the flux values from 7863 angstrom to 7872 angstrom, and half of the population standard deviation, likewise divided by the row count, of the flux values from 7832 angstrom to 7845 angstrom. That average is 1.21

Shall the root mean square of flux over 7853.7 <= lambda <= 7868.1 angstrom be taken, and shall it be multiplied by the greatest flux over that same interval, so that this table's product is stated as 7123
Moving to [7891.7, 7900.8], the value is 7031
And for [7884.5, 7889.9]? 6898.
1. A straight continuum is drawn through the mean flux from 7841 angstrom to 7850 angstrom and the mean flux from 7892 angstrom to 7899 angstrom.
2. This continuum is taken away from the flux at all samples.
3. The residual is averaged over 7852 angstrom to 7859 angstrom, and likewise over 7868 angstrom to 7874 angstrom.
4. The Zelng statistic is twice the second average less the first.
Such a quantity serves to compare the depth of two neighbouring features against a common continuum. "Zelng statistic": 3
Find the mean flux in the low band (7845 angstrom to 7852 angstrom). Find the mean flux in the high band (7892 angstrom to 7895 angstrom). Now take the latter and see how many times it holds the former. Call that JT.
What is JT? 1.016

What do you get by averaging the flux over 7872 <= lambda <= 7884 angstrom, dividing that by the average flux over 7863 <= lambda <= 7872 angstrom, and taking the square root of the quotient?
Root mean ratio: 0.99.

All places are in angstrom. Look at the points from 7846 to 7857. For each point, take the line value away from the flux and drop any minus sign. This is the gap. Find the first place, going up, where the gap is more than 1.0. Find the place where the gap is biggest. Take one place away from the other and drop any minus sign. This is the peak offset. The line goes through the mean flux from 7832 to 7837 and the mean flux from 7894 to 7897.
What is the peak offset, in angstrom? 5.4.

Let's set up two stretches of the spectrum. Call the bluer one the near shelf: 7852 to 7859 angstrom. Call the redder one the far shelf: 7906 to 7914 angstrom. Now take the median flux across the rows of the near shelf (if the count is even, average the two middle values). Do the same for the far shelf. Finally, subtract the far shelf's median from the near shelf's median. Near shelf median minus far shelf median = 1.1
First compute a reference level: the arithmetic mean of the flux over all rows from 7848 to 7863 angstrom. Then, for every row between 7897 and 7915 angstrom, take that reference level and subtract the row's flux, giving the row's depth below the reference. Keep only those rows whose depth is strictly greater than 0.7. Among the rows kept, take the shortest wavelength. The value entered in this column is 7899.92 angstrom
